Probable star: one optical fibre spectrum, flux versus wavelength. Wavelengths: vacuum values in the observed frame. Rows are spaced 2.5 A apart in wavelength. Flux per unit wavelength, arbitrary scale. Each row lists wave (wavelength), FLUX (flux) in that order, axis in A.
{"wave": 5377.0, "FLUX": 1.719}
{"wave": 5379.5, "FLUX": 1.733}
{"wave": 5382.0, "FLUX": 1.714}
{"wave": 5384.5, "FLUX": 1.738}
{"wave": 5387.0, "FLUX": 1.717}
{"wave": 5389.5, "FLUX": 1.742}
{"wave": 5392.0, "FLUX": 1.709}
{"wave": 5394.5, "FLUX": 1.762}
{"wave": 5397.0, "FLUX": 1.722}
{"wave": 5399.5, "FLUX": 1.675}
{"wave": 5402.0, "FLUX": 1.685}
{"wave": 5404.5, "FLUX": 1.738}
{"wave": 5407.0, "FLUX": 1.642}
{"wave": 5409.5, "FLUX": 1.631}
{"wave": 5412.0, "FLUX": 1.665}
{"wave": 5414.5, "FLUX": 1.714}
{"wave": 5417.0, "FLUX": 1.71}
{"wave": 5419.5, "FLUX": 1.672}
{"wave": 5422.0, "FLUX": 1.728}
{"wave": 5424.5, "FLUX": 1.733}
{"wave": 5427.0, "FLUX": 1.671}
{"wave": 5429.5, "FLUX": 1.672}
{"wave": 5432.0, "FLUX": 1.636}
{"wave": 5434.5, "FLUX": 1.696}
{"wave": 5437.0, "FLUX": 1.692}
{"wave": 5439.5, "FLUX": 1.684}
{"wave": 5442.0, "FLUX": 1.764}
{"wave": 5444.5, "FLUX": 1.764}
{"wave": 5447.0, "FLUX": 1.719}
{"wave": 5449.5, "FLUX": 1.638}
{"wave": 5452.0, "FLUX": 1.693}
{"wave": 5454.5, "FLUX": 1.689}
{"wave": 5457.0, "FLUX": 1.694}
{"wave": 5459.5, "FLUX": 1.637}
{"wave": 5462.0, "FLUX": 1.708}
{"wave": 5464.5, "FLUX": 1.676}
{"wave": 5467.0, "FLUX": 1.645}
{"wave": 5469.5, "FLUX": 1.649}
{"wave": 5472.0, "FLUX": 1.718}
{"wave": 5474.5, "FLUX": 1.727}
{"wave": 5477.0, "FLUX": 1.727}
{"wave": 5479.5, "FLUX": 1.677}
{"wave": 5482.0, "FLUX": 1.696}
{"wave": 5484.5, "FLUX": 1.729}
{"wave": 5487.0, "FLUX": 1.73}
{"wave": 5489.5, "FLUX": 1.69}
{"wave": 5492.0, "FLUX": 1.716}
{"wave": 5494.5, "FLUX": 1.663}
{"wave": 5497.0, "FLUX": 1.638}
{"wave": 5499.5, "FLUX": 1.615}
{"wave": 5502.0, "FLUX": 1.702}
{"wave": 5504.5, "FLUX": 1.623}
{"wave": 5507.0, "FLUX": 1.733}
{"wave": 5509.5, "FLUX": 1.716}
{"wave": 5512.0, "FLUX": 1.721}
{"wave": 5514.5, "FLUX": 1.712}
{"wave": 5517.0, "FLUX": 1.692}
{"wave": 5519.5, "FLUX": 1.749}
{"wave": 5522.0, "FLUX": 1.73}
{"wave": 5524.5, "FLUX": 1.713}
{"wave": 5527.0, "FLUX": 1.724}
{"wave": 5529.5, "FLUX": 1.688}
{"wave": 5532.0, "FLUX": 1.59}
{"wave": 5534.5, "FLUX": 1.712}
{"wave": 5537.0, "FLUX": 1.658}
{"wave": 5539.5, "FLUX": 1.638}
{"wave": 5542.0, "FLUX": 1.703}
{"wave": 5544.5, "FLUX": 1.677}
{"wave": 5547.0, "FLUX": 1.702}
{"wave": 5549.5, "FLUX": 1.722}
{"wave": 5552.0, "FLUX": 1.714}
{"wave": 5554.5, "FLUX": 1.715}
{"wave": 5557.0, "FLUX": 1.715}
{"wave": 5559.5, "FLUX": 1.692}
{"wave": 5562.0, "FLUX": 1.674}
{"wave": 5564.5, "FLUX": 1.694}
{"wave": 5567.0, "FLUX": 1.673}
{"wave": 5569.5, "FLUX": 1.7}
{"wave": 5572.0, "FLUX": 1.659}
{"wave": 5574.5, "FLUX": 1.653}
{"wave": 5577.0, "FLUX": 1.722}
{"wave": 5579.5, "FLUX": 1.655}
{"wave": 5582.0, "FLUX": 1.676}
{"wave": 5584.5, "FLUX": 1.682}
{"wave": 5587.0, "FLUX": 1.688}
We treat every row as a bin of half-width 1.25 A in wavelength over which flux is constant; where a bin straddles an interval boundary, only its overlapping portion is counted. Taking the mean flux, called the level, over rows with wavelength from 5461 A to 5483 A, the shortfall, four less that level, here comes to 2.31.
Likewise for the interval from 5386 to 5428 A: 2.30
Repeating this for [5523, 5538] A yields 2.32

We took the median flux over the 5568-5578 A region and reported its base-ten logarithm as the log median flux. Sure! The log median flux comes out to 0.225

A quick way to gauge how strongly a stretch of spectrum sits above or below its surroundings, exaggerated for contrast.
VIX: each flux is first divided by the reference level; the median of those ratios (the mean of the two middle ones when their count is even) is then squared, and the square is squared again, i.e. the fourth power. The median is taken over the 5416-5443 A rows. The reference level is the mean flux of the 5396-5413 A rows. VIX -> 1.03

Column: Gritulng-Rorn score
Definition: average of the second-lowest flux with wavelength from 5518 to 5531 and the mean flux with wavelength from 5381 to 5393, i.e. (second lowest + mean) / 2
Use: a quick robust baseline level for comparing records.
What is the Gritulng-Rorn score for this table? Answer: 1.72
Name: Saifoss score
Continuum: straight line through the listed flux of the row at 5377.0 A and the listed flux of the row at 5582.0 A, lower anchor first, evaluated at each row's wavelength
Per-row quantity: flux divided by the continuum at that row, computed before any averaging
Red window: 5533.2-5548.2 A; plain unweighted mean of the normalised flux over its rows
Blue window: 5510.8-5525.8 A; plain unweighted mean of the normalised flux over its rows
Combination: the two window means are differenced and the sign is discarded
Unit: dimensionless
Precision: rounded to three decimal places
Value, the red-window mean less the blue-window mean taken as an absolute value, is 0.020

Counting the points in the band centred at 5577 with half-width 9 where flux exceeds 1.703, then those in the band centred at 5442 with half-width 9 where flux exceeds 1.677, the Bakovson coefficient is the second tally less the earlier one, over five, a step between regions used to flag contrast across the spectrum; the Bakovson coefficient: 1.00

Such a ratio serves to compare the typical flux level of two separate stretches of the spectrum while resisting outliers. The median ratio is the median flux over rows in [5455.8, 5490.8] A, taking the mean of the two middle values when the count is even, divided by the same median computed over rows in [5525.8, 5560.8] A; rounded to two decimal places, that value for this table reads 1.00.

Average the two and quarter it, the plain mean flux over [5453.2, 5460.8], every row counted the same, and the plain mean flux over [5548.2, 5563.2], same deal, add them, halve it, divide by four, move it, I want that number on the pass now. 0.422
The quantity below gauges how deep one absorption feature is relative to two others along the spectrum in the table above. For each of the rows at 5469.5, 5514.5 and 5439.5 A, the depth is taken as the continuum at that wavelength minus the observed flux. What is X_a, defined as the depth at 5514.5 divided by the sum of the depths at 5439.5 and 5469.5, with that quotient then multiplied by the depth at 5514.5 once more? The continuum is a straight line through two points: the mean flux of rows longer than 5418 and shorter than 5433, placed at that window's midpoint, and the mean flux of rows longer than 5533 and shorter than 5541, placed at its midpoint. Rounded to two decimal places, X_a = 0.05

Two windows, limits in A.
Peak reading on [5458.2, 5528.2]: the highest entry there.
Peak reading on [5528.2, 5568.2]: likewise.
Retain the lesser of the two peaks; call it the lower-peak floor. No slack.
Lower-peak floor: 1.72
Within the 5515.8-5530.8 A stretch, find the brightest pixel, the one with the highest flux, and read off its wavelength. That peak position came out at 5519.5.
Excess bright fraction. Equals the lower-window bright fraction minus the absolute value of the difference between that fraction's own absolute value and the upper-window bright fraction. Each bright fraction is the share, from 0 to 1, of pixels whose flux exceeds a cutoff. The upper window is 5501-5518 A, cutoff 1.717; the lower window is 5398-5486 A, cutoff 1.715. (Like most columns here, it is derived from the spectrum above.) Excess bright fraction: 0.29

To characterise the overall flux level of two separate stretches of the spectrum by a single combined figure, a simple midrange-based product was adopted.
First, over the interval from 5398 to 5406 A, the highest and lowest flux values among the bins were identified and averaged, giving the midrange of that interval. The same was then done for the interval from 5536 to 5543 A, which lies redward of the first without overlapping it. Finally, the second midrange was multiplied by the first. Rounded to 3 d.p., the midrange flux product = 2.851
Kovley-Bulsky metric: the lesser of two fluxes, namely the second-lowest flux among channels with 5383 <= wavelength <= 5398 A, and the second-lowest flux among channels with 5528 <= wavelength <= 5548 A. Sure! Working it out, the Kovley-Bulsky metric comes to 1.64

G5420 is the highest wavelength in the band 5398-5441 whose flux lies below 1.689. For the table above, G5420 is 5439.5 A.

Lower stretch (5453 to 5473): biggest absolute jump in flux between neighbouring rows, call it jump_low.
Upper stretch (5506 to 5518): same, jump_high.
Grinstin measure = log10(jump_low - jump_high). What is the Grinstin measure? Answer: -1.29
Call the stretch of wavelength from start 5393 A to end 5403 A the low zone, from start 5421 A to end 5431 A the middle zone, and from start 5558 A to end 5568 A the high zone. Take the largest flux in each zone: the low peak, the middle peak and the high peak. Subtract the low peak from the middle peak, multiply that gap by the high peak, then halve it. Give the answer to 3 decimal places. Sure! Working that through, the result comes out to -0.025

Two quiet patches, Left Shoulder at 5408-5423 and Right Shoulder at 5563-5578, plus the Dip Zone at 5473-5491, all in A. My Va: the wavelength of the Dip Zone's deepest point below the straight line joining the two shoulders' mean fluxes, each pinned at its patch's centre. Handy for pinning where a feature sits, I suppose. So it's 5479.5 A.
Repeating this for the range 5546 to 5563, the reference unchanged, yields 5562.0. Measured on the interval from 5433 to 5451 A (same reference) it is 5449.5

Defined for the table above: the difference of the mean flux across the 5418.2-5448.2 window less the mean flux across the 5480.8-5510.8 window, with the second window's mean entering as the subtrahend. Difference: 0.015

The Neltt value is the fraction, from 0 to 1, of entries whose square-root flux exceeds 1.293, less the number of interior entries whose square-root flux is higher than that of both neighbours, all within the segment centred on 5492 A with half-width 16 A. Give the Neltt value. -2.31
